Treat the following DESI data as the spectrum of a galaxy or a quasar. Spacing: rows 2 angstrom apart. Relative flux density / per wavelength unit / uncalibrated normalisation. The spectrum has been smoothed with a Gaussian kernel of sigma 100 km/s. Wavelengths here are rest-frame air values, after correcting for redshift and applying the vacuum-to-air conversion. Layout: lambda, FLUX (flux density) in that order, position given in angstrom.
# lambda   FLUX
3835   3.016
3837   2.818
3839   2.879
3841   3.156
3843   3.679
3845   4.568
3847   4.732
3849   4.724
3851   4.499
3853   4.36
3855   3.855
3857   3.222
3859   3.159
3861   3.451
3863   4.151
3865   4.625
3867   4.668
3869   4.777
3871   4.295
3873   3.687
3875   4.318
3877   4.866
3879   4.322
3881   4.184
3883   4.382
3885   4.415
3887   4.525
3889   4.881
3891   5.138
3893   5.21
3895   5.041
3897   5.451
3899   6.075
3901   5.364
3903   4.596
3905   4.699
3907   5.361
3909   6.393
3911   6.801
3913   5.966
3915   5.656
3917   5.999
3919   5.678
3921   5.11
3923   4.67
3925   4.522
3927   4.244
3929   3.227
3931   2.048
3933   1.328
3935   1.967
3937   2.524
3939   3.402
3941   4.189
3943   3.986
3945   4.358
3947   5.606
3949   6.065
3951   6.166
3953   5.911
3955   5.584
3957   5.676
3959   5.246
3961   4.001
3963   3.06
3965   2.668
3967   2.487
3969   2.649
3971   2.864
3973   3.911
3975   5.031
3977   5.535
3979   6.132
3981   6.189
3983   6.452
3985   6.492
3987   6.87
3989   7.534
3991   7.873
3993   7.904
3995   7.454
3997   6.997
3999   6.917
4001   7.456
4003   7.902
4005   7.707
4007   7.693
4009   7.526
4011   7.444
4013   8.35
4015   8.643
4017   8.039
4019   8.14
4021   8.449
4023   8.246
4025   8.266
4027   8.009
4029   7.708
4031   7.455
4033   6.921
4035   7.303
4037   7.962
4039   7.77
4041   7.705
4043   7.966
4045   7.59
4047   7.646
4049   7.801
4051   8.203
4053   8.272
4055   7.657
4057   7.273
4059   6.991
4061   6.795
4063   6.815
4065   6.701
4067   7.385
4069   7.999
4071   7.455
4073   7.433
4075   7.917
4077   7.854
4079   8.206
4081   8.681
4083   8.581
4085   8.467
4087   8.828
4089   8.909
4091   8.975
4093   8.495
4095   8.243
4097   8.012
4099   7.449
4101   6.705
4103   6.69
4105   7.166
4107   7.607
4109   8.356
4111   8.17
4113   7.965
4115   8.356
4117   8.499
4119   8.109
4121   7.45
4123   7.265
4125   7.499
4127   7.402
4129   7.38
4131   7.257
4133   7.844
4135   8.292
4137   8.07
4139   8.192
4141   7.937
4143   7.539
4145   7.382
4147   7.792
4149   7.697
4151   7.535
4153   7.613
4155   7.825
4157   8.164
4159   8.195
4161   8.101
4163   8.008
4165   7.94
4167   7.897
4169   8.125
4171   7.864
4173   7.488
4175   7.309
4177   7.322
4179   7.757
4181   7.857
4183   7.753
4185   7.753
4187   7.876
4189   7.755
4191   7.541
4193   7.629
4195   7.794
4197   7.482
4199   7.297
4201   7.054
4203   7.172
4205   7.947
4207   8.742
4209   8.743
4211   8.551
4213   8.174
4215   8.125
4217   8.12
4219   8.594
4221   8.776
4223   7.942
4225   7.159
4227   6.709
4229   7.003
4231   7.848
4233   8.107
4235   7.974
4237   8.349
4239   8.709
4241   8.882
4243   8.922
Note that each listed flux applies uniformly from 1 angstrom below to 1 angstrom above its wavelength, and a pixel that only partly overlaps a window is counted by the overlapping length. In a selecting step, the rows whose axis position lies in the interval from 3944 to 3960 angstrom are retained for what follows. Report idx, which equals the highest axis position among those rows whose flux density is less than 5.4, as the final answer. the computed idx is 3959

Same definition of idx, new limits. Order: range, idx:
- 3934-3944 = 3943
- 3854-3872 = 3871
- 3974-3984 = 3975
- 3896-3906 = 3905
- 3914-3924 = 3923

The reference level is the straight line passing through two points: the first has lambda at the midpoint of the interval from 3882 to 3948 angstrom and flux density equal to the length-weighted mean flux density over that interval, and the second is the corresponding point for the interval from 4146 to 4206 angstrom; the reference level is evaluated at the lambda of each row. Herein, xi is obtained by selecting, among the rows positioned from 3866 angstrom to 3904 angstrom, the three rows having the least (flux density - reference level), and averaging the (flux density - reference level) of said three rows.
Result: -0.1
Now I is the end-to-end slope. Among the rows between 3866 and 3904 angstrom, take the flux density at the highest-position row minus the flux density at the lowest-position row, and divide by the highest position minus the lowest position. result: 0.00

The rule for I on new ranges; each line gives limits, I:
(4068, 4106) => -0.02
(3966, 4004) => 0.15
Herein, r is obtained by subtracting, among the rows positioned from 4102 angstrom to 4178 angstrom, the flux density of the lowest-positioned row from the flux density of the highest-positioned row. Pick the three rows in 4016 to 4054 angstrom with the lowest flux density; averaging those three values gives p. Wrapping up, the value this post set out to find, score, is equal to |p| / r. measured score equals 11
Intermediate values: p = 7.23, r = 0.6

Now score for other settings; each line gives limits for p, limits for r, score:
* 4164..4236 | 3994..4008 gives 29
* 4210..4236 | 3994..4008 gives 29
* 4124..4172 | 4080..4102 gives -4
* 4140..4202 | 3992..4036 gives -12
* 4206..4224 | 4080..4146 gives -6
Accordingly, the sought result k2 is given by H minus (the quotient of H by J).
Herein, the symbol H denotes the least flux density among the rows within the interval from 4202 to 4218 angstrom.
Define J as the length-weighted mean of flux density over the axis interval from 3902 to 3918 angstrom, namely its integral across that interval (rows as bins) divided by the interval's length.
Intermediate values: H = 7.172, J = 5.7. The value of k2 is 5.9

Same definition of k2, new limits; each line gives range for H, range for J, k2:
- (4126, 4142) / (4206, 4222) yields 6.4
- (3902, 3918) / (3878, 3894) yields 3.6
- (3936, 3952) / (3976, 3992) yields 2.1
